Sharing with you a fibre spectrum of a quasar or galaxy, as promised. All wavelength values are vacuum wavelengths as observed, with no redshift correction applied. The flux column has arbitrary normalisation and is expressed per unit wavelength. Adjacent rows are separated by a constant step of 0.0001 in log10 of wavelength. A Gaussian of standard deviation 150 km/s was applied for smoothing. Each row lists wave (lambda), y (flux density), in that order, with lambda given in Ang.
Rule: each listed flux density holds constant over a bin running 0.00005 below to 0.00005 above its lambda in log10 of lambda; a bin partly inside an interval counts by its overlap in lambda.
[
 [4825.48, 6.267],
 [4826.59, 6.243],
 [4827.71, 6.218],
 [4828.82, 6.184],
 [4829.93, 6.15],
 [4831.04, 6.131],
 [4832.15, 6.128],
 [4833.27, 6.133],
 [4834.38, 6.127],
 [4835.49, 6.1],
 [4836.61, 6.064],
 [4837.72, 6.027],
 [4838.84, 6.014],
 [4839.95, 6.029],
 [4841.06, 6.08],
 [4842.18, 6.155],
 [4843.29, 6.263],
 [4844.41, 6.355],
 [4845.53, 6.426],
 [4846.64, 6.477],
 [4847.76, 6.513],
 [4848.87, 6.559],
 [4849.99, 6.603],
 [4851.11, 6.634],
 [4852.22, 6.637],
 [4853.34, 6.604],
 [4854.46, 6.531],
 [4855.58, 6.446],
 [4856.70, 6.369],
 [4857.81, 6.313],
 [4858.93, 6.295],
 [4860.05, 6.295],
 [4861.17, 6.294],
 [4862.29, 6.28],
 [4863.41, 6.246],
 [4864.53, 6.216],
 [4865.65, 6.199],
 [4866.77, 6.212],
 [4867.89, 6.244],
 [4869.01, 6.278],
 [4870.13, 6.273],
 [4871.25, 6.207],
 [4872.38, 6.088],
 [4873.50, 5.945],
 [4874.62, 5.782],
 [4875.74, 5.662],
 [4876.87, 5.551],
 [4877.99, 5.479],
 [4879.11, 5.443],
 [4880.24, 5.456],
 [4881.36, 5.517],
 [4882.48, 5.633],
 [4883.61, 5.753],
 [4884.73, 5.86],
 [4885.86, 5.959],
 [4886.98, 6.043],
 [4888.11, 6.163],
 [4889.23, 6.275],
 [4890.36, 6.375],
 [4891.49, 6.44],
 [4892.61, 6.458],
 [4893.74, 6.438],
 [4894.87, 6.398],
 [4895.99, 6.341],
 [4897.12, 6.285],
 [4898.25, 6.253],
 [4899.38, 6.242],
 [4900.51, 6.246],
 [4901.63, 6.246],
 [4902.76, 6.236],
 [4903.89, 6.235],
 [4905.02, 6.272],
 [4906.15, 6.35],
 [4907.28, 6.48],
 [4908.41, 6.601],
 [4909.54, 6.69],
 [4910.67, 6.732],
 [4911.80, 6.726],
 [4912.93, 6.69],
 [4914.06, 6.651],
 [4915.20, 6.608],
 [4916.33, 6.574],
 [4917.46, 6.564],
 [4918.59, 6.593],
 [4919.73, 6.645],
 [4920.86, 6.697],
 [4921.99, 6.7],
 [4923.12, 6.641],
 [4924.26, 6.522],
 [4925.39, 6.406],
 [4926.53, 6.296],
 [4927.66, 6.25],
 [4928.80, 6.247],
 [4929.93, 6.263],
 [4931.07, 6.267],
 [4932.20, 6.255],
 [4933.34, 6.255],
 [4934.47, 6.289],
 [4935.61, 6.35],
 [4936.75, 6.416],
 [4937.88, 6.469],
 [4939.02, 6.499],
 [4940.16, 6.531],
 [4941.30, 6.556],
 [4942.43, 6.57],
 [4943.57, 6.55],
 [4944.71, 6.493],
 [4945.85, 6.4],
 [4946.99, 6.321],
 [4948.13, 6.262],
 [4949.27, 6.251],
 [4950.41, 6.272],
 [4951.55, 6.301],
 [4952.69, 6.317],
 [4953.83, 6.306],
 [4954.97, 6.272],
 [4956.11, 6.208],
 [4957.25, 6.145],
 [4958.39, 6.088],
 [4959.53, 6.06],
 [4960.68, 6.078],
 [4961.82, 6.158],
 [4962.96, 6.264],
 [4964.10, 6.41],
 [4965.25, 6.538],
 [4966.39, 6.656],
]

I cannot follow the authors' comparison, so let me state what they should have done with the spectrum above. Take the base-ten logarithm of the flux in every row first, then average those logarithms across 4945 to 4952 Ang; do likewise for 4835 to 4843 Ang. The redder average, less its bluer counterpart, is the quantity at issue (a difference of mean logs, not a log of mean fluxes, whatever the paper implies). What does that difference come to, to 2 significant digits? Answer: 0.016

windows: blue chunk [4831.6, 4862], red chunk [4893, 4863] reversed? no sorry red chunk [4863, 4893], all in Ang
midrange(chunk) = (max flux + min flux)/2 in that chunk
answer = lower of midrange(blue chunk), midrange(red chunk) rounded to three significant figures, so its 5.95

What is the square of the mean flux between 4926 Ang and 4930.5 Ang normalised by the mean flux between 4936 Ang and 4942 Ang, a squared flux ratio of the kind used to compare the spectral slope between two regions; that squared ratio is 0.93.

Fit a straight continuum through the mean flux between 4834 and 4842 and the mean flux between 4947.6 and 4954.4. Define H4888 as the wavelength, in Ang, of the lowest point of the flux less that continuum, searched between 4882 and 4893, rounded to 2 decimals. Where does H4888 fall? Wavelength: 4882.48 Ang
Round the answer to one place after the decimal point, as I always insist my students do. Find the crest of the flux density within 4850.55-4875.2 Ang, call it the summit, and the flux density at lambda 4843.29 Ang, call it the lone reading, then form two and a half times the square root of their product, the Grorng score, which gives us 16.1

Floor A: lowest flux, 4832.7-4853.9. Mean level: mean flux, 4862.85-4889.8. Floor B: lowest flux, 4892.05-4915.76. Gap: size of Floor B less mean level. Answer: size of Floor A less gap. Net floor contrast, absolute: 5.7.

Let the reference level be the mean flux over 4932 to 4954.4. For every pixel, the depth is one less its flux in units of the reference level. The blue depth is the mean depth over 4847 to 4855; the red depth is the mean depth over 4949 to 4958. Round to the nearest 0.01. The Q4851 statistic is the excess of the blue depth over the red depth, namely -0.05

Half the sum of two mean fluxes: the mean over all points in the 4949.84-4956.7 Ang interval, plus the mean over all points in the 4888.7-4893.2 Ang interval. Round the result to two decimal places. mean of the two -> 6.33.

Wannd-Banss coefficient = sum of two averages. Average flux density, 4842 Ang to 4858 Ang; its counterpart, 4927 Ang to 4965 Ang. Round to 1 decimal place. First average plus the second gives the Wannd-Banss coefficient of 12.8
